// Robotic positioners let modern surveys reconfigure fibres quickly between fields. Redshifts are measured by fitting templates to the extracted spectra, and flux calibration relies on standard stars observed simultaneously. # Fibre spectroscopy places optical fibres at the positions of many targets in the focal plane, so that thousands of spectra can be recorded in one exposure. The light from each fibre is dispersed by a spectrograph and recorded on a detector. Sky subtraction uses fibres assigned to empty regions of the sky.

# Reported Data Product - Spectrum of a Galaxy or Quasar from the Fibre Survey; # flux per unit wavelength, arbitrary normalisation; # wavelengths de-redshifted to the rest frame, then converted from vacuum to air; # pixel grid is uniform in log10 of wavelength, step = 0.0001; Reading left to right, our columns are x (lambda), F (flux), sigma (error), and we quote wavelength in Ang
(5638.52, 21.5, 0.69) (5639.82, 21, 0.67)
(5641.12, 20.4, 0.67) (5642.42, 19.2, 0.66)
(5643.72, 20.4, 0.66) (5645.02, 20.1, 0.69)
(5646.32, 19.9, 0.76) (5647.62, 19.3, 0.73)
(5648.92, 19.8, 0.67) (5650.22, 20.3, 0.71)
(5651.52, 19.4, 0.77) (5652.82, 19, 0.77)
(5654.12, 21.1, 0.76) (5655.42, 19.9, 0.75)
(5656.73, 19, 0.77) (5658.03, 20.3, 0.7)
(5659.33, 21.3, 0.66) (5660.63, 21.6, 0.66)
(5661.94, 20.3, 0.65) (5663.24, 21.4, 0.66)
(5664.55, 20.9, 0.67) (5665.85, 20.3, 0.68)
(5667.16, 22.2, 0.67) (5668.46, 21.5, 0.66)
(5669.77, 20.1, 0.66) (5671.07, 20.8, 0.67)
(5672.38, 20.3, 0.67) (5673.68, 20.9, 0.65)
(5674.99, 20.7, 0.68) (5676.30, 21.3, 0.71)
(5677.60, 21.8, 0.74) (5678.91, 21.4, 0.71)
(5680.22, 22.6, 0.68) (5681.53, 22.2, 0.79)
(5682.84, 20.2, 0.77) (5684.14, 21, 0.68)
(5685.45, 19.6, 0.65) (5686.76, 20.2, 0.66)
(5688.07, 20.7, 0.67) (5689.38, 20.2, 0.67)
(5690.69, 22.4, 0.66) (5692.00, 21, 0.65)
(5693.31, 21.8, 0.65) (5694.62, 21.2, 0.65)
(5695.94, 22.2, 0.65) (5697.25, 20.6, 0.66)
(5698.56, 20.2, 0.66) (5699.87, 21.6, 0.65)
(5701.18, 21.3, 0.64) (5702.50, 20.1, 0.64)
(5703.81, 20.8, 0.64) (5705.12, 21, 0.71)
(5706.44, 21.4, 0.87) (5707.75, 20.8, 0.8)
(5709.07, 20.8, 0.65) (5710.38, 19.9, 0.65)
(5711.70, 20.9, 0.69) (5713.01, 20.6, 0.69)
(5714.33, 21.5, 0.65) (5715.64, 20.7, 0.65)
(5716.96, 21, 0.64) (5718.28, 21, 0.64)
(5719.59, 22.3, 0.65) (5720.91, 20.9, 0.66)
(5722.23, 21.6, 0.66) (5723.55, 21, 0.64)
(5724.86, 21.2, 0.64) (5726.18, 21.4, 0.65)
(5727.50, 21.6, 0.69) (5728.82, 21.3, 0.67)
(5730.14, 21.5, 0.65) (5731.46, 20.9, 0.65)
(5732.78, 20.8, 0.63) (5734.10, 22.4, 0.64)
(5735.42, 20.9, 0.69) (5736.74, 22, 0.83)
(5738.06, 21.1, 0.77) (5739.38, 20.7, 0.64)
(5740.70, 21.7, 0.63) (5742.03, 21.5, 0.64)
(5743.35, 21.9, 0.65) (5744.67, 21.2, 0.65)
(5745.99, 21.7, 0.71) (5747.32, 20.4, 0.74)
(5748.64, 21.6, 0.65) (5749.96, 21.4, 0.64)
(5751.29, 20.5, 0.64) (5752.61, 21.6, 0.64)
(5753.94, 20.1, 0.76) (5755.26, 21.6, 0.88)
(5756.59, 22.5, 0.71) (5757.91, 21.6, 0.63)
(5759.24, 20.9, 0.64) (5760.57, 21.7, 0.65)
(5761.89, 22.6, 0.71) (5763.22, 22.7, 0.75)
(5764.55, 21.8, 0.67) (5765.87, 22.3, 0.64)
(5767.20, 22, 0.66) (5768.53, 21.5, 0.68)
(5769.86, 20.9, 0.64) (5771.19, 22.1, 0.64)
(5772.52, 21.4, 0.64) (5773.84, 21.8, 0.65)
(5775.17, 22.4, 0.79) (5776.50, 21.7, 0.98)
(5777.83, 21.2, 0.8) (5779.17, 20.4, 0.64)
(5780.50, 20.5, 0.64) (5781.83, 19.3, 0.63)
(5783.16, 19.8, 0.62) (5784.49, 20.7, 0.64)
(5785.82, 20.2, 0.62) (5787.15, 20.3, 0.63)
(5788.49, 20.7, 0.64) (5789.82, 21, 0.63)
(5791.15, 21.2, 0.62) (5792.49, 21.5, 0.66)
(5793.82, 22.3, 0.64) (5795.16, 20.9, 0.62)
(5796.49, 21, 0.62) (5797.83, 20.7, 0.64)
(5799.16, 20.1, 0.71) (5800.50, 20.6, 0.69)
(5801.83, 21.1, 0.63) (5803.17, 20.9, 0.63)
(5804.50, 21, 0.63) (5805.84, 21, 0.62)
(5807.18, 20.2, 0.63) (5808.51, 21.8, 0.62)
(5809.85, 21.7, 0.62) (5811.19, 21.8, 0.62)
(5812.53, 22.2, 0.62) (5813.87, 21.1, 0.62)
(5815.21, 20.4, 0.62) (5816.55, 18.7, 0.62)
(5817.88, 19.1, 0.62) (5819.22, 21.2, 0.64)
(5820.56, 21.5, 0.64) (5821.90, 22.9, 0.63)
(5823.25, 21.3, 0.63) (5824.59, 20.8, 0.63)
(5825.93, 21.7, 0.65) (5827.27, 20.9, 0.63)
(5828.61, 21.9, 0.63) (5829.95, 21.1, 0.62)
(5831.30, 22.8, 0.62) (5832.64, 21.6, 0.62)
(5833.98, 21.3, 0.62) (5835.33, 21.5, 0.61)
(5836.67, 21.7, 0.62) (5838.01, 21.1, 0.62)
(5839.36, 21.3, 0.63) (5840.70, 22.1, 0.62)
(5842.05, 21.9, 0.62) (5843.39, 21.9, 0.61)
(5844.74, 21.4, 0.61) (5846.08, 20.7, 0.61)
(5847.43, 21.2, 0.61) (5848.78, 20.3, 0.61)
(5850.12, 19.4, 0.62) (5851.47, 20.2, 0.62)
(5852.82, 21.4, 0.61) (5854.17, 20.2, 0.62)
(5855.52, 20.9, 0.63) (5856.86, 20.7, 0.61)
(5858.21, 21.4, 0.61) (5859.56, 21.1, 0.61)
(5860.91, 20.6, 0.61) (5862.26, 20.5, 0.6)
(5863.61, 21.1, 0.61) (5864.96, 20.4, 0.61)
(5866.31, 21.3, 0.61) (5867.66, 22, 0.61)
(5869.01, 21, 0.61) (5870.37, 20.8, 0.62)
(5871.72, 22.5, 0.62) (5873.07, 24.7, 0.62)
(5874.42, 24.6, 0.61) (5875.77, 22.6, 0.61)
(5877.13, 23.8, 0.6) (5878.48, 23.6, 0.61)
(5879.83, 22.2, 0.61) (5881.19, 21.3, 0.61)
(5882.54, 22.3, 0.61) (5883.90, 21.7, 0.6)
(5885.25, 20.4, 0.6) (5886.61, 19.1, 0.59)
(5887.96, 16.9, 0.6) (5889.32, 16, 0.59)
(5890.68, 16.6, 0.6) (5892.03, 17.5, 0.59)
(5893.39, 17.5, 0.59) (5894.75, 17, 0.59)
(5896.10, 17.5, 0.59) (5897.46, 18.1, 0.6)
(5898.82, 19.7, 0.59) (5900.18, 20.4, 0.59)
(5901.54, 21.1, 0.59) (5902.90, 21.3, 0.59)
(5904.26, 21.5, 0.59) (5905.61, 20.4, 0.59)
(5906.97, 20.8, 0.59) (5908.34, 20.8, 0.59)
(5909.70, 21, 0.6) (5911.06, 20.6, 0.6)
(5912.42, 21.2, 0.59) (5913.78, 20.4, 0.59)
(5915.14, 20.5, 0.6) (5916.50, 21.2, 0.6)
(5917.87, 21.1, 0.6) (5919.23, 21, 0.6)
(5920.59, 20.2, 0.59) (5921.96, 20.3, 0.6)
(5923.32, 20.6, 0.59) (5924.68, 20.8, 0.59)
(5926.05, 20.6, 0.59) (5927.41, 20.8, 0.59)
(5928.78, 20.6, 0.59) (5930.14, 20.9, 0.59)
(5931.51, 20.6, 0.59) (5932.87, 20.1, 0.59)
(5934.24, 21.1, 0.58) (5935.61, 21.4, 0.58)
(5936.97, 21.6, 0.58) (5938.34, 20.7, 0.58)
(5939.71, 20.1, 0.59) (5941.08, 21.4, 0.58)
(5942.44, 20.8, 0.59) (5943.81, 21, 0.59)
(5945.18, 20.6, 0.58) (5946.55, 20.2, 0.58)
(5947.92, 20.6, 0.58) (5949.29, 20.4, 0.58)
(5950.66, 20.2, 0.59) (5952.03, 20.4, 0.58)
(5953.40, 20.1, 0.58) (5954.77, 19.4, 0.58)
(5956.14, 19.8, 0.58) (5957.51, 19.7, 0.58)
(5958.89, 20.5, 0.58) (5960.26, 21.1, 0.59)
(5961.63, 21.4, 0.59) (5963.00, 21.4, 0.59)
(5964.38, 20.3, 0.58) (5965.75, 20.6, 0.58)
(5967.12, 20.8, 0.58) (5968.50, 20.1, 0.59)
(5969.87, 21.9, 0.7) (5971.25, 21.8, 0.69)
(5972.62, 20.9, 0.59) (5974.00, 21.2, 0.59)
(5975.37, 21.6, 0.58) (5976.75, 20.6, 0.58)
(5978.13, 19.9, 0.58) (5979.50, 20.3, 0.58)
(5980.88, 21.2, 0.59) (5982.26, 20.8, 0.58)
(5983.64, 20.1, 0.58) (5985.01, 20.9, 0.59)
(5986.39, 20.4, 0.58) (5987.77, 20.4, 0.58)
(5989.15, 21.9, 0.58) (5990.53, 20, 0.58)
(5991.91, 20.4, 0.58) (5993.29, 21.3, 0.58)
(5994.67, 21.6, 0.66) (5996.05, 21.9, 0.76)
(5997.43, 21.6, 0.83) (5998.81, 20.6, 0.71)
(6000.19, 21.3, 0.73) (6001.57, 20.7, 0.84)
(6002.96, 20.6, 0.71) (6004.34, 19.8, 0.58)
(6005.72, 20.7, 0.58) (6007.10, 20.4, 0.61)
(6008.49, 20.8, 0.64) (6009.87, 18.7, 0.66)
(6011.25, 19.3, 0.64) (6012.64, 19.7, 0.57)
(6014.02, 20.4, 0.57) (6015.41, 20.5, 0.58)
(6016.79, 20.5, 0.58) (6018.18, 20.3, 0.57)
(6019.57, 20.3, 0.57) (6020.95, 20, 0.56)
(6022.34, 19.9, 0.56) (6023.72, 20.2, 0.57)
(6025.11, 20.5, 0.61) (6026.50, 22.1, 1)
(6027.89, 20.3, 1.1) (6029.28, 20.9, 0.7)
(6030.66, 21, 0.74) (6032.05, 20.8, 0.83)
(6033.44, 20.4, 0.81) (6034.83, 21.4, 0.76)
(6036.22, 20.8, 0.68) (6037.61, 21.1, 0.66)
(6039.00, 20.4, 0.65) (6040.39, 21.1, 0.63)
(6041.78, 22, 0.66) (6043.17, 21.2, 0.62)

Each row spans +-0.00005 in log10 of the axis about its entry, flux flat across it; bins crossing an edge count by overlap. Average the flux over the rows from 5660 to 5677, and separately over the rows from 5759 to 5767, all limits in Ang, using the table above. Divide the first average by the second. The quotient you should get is 0.95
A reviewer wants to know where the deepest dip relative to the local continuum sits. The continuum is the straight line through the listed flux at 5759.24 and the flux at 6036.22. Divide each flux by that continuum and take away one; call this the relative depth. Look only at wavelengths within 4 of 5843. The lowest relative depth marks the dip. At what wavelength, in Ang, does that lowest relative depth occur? 5846.08 Ang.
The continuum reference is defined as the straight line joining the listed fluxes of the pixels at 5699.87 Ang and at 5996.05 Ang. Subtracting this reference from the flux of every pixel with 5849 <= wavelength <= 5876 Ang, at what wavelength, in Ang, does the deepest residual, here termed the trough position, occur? 5850.12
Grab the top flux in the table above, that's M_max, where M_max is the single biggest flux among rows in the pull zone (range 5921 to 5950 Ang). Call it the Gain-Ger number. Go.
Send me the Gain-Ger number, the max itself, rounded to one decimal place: 21.6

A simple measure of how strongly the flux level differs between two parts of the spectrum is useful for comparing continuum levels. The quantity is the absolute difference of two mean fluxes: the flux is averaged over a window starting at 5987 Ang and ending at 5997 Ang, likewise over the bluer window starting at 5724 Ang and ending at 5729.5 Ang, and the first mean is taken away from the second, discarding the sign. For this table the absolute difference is 0.30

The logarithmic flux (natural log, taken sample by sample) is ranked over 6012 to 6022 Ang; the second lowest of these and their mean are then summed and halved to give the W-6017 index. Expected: 3.00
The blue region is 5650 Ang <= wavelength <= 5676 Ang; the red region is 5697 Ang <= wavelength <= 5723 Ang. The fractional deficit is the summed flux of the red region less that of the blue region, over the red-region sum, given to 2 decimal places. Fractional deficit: 0.02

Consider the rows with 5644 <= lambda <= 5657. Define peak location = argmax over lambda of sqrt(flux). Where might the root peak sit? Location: 5654.12 Ang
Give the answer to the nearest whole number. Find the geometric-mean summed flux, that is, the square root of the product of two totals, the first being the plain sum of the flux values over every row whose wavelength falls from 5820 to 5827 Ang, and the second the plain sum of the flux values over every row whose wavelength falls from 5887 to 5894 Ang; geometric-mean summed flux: 96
